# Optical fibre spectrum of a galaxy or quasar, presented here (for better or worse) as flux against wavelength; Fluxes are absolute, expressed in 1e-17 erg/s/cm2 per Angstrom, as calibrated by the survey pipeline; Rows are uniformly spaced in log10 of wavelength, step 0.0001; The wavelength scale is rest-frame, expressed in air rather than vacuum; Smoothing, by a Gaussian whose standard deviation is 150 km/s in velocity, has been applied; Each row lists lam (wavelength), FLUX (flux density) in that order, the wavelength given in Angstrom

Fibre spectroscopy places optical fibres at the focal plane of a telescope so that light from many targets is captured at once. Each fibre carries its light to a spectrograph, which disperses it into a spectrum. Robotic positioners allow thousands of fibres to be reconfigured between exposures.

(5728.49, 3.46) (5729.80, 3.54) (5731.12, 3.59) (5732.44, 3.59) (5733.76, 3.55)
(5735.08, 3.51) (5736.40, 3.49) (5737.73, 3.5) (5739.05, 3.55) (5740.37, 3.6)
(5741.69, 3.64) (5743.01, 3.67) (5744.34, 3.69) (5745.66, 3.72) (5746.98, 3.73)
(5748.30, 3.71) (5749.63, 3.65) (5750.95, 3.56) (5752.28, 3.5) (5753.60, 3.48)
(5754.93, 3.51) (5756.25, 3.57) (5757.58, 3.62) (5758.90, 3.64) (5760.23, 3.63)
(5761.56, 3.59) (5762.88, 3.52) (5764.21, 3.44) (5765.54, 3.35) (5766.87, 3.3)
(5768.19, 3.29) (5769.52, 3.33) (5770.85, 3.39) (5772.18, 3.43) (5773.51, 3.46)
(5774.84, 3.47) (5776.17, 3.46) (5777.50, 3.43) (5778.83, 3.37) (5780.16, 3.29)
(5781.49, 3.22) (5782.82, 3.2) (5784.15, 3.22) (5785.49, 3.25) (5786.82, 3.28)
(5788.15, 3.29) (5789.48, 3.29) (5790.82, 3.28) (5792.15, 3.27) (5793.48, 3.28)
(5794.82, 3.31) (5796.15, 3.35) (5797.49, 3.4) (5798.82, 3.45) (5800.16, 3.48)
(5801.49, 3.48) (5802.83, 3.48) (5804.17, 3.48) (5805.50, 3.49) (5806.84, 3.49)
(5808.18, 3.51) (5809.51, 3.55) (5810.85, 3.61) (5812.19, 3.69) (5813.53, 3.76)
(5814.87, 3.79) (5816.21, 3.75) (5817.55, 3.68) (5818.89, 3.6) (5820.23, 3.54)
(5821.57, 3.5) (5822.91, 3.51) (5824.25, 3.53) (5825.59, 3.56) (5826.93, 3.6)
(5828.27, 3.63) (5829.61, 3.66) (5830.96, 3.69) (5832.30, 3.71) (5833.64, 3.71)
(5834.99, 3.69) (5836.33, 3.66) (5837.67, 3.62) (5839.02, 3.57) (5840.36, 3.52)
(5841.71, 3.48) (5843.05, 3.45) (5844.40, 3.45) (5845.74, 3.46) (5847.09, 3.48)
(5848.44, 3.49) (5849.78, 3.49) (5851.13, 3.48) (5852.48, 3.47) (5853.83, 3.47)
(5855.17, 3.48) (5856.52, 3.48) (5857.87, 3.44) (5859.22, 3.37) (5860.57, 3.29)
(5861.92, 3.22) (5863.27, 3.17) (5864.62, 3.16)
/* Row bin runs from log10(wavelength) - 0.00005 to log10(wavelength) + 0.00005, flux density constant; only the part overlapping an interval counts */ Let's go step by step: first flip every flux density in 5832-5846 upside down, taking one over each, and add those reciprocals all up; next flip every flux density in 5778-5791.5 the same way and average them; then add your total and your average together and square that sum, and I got 11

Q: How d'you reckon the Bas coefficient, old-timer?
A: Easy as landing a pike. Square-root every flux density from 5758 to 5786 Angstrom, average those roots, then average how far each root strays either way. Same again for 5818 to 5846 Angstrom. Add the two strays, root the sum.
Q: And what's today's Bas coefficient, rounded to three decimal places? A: 0.221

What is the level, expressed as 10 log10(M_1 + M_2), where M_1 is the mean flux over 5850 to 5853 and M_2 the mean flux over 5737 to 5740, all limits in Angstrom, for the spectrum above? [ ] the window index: 8.45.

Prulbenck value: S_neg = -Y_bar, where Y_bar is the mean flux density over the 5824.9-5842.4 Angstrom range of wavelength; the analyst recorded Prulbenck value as -3.62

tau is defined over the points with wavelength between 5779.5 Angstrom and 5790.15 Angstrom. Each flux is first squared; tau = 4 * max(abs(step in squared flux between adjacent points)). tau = 1.8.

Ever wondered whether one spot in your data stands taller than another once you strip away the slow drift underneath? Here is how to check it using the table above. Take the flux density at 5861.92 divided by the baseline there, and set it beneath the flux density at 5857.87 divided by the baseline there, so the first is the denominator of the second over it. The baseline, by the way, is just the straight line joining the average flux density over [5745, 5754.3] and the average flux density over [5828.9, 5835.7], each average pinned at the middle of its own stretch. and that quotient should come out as 1.07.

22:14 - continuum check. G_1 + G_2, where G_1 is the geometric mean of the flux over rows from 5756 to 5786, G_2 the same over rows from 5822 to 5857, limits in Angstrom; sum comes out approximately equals 6.96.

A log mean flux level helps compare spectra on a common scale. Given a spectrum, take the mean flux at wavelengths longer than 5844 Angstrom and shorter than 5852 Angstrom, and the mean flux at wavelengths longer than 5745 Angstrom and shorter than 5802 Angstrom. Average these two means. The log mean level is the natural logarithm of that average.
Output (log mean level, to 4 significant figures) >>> 1.239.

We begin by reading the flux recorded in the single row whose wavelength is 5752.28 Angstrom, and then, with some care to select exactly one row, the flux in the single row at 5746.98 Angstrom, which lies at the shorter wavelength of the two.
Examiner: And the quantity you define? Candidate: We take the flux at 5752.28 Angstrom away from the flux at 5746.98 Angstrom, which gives 0.23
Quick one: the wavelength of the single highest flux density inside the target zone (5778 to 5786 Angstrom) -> 5778.83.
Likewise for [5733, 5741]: 5740.37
